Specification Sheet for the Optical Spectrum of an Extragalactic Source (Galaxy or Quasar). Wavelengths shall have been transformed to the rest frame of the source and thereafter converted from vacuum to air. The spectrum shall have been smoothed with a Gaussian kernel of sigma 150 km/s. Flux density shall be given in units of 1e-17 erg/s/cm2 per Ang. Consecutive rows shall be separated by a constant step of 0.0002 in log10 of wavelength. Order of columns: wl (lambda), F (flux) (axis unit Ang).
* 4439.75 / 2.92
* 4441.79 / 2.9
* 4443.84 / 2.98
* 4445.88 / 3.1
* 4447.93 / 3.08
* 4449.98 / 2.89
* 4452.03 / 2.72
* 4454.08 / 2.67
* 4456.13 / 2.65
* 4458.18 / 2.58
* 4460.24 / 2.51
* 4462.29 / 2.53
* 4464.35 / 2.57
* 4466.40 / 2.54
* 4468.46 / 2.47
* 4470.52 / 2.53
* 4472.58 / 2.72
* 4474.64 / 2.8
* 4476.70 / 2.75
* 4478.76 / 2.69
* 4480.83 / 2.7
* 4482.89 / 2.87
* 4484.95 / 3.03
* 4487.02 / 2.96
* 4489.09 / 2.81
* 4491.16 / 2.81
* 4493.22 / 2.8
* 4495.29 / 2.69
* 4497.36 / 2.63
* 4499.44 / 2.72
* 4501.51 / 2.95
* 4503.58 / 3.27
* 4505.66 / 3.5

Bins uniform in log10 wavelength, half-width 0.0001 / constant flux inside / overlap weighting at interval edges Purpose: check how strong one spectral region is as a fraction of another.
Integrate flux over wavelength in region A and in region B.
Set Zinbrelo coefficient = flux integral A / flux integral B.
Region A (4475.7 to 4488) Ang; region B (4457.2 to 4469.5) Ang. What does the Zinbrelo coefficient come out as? 1.12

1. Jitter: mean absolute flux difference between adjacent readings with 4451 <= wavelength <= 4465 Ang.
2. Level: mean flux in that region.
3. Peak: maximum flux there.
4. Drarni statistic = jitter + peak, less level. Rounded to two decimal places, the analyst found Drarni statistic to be 0.16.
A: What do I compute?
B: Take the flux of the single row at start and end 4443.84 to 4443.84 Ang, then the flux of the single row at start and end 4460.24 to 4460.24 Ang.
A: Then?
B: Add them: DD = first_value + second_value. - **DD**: 5.49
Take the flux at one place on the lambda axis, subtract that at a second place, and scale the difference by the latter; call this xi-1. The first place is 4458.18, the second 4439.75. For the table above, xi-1 -0.12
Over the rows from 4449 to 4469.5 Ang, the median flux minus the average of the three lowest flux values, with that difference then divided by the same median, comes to 0.028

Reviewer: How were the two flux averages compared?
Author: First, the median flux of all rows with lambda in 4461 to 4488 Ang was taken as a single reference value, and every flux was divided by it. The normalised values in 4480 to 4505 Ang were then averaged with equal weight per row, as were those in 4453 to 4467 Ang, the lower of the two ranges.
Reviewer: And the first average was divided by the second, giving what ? 1.11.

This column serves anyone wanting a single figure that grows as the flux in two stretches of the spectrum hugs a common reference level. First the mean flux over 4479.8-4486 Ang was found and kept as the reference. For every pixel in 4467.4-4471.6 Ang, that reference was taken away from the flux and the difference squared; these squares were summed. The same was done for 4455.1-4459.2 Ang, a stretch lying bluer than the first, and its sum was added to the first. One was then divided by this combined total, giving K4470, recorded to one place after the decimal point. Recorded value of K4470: 2.5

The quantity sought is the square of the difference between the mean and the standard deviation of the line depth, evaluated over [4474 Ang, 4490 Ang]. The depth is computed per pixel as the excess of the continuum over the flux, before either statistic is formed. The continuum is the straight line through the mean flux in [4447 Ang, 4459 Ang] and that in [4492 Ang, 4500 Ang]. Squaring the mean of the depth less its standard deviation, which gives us 0.05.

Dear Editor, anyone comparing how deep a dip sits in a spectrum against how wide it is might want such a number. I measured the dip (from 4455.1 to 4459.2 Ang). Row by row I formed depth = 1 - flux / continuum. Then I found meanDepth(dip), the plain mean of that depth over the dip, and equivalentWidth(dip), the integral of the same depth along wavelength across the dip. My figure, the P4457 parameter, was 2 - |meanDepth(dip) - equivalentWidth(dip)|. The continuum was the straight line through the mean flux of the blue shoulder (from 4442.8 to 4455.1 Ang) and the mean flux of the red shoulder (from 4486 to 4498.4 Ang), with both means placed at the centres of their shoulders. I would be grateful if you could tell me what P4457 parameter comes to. 1.71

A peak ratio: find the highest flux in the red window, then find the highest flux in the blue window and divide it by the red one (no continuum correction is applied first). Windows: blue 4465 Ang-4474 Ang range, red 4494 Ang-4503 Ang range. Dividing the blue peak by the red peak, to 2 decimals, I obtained 0.92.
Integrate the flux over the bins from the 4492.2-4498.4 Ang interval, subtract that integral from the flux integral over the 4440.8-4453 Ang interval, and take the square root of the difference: 4.4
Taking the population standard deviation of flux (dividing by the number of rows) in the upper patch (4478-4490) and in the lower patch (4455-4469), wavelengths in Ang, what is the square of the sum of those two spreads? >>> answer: 0.032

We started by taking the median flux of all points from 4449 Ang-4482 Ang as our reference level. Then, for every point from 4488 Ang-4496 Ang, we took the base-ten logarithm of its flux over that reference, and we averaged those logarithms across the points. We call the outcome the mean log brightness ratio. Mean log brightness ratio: 0.02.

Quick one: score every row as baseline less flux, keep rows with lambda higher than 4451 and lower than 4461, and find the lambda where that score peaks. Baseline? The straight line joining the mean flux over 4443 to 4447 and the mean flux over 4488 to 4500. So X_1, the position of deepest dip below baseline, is 4460.24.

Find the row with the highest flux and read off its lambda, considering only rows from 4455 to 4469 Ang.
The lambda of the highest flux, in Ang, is 4456.13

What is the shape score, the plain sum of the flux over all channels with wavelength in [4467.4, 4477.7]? 13.3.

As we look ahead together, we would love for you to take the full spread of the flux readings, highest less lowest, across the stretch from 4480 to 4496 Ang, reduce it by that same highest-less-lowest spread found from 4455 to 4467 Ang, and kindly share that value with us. 0.20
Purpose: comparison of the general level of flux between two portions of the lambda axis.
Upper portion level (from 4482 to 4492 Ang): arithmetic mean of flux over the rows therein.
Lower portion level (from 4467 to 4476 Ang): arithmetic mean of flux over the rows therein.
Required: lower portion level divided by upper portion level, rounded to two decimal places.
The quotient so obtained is 0.91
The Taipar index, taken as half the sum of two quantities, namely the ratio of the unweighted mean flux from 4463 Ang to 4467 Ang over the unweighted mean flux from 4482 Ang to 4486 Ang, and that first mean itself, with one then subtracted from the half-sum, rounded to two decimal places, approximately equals 0.71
